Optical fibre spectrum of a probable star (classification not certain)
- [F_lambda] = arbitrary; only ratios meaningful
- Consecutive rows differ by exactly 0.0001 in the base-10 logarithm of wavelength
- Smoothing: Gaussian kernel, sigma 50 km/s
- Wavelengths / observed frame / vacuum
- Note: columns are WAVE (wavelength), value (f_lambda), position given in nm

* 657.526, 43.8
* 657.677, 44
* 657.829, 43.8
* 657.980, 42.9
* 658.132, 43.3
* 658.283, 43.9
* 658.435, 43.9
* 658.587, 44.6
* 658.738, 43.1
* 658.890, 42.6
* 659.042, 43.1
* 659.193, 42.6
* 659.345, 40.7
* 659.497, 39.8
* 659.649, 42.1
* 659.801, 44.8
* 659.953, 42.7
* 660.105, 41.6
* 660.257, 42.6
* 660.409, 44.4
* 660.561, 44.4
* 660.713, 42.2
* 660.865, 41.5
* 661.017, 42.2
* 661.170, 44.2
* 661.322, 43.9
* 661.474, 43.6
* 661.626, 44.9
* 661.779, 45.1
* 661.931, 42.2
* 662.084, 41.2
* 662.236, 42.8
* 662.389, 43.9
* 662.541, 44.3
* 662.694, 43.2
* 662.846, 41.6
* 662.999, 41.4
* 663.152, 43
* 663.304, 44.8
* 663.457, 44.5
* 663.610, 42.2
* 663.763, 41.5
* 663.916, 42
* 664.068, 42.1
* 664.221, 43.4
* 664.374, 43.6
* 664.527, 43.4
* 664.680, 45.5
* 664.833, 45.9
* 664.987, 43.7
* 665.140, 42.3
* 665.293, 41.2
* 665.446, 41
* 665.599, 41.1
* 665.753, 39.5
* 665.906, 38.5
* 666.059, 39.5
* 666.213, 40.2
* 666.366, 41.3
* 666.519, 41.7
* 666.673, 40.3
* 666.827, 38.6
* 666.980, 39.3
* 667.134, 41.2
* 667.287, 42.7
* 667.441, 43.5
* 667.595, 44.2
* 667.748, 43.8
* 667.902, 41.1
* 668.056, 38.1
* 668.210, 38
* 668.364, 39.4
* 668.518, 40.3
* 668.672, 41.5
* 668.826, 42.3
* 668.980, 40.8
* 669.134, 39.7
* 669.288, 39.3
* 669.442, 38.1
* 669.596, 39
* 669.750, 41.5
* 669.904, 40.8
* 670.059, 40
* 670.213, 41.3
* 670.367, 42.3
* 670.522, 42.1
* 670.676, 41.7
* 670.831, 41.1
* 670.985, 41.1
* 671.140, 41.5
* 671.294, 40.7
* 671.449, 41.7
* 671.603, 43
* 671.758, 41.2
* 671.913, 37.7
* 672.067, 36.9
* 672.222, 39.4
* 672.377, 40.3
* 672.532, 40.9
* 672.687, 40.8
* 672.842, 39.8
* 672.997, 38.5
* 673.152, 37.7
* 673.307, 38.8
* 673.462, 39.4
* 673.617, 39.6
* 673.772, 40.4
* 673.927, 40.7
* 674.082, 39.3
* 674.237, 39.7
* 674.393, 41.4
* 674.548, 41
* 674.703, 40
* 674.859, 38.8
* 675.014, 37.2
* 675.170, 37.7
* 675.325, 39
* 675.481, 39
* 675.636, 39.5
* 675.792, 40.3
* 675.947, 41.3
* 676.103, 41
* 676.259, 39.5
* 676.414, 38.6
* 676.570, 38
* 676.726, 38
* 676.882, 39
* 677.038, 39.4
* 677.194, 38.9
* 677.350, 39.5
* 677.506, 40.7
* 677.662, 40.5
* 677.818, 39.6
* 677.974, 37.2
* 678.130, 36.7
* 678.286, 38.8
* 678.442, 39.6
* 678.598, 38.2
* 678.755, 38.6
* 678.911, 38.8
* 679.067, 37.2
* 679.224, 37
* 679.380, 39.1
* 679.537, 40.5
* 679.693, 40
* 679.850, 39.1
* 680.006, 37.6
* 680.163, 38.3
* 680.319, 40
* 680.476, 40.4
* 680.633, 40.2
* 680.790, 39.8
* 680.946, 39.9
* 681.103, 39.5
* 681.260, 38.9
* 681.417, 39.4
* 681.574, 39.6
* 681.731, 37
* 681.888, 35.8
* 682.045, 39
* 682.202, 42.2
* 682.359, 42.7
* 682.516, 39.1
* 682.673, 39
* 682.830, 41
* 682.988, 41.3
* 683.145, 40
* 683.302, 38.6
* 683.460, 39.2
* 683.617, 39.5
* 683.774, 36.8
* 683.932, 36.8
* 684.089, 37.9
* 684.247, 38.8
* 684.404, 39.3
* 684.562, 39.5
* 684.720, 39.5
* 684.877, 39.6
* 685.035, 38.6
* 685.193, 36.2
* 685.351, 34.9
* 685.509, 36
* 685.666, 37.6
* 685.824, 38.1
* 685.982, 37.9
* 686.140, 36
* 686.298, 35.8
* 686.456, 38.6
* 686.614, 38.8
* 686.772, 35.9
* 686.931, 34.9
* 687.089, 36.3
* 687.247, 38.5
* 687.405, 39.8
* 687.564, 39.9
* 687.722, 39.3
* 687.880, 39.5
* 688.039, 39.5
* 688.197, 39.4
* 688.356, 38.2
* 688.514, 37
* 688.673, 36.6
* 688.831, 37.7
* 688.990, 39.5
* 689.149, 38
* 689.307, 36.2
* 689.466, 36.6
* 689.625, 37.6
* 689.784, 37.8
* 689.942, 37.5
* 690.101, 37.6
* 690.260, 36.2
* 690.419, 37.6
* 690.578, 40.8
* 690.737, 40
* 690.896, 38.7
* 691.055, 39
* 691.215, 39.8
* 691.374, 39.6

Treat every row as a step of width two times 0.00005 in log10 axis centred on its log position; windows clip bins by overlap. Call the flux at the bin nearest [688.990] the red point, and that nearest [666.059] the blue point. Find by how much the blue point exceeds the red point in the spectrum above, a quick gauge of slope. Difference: 0.0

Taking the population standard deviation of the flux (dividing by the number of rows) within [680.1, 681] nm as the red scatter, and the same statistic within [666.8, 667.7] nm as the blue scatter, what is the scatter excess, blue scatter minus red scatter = 1.4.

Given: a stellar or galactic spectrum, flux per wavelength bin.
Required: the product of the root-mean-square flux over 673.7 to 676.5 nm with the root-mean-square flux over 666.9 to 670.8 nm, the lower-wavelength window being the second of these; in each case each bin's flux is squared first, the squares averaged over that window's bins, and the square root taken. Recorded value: 1625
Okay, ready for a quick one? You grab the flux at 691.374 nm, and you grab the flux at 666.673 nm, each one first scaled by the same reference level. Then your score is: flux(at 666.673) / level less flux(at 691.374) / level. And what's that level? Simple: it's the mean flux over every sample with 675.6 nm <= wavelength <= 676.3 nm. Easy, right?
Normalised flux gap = 0.02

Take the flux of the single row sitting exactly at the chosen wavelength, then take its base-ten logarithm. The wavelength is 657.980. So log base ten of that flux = 1.63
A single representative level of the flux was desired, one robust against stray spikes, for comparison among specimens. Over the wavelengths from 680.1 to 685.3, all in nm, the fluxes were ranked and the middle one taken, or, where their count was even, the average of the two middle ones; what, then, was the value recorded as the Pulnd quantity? 39.4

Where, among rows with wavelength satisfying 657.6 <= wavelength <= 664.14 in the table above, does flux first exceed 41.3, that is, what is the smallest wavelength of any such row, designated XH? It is 657.677 nm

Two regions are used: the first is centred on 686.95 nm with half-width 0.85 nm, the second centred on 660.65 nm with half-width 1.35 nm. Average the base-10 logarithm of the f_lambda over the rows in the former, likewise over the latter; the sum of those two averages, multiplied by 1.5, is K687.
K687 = 4.81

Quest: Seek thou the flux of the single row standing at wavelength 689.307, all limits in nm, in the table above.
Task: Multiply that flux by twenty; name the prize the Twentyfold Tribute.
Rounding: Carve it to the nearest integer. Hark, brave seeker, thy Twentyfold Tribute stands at 724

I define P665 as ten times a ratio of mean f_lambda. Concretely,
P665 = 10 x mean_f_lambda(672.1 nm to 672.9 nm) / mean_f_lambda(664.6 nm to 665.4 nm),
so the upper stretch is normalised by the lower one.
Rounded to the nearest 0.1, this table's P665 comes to 9.2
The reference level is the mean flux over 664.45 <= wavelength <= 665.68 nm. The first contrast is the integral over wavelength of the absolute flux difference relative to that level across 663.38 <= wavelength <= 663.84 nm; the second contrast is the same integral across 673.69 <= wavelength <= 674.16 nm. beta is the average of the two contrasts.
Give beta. 0.96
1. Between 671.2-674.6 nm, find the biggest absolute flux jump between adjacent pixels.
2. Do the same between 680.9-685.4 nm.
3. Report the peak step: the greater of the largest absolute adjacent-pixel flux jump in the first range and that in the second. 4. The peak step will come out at 3.60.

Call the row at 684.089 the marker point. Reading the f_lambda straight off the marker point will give 37.9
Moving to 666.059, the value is 39.5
